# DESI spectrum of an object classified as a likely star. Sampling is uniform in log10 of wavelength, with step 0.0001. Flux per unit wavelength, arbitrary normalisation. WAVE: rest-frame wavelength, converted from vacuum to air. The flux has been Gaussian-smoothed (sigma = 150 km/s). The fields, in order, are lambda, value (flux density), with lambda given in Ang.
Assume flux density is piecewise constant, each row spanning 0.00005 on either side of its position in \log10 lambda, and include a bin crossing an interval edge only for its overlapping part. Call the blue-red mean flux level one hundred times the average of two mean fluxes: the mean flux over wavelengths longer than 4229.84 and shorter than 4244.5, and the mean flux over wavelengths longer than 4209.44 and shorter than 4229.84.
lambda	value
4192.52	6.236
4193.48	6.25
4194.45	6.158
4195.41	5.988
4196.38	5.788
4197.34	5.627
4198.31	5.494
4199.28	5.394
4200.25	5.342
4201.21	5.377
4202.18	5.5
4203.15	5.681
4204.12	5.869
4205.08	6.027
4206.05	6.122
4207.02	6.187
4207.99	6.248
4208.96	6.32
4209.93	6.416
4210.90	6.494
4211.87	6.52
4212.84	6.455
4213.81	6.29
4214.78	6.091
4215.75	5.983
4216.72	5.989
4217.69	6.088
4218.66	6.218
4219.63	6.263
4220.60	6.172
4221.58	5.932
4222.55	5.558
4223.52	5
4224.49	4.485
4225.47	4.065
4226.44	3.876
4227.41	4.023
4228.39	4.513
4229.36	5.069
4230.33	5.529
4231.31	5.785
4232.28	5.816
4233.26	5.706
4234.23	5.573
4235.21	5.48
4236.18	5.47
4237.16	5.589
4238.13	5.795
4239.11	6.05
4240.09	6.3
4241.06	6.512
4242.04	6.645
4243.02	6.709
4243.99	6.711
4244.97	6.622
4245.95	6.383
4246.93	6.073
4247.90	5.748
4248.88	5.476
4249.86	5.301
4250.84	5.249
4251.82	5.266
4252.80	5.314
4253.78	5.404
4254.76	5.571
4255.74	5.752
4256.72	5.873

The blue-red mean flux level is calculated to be 579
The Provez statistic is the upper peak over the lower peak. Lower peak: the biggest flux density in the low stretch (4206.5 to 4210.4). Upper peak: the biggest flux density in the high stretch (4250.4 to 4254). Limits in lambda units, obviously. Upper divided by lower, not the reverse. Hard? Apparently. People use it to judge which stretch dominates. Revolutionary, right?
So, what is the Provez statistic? 0.84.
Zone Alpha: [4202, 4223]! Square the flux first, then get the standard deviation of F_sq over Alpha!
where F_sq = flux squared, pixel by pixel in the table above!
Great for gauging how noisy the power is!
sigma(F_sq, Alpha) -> 3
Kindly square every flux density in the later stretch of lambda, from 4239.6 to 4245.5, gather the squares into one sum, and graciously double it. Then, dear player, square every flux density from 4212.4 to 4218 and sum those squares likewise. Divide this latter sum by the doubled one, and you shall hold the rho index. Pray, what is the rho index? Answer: 0.44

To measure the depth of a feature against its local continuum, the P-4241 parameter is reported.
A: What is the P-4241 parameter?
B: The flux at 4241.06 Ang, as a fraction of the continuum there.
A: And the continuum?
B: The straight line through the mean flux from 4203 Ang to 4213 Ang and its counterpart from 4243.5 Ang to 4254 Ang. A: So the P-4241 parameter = 1.11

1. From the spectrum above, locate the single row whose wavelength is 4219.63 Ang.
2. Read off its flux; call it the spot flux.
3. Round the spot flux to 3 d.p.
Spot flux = 6.263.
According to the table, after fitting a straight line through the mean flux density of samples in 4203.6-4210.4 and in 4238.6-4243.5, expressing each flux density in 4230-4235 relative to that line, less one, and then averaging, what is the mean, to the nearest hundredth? -0.11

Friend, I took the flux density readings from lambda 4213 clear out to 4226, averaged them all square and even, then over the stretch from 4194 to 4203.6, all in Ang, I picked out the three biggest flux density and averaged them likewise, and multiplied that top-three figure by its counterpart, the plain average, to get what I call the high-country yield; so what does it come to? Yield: 34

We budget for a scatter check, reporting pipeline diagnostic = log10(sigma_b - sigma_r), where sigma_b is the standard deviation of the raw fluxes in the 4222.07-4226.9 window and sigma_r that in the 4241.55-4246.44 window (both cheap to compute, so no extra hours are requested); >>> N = -0.3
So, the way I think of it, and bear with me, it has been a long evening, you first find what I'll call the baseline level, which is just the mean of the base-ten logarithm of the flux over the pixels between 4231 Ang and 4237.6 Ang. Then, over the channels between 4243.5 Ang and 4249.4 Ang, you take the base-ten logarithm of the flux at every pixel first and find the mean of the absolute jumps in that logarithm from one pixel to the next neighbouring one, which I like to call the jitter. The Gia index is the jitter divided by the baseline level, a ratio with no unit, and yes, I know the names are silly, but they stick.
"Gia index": 0.0235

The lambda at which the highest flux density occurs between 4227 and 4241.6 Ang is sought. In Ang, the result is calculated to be 4241.06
